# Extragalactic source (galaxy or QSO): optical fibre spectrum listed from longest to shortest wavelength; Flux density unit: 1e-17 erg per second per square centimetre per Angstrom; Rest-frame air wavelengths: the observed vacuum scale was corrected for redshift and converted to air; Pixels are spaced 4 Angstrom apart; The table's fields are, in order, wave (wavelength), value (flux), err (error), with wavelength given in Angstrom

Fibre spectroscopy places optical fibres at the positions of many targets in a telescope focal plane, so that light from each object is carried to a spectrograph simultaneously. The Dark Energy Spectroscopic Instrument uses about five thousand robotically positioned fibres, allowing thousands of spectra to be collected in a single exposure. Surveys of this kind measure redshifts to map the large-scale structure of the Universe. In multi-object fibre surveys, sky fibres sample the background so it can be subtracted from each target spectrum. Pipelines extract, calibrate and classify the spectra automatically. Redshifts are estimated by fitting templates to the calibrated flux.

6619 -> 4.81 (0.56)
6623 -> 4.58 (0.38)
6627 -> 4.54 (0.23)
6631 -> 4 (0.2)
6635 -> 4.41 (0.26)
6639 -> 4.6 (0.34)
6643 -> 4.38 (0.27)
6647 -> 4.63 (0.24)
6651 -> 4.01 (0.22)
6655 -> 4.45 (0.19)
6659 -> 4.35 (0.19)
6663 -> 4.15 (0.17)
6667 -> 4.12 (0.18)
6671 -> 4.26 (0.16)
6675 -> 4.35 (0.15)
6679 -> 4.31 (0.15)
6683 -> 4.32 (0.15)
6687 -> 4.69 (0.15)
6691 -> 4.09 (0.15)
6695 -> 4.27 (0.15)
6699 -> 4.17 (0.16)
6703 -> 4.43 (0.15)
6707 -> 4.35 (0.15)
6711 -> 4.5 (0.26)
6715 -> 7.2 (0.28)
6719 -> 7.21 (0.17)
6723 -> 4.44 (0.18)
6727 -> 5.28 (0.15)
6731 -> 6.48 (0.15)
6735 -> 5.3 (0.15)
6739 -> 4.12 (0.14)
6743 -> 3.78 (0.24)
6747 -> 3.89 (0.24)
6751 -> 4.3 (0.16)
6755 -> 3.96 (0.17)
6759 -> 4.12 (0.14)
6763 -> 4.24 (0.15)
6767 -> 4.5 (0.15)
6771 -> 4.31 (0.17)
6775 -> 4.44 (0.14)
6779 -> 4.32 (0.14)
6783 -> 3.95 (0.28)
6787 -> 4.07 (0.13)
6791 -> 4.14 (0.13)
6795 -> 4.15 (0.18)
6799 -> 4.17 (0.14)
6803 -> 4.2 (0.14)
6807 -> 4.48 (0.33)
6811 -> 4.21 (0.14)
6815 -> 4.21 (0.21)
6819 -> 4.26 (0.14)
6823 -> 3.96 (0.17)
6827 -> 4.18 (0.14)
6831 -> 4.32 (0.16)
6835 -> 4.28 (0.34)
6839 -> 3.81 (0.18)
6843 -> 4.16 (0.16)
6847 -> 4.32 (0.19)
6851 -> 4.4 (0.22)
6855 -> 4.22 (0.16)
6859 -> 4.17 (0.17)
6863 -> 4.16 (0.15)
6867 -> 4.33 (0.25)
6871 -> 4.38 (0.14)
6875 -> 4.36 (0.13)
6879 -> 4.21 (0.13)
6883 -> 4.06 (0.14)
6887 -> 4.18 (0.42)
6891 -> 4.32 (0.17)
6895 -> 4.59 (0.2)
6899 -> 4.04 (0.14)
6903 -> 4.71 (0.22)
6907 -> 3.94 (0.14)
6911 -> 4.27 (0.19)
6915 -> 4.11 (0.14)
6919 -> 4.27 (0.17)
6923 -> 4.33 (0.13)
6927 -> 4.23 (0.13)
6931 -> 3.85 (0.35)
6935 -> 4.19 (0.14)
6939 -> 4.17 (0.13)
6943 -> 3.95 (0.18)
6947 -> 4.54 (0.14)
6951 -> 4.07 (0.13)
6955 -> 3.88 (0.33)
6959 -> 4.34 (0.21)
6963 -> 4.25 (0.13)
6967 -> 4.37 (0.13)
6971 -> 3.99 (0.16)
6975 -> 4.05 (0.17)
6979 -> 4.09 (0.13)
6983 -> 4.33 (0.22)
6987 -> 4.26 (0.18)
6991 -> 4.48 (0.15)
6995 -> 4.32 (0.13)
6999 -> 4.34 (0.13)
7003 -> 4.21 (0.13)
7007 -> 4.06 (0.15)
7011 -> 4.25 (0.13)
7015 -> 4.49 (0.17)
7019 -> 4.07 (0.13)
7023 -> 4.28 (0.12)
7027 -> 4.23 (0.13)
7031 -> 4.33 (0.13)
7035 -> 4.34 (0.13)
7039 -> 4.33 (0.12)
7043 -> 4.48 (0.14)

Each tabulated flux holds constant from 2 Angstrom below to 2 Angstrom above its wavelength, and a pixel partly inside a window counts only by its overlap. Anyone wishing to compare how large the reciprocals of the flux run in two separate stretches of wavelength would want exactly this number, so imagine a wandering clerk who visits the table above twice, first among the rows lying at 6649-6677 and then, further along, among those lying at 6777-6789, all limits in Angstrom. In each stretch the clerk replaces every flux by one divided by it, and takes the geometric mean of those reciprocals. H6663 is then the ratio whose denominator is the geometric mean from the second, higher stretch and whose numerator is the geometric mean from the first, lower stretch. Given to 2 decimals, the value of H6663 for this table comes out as 0.97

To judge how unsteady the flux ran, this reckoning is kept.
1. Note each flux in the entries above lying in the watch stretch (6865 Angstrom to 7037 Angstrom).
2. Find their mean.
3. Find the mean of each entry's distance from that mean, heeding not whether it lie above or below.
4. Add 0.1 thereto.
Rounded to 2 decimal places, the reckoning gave 0.24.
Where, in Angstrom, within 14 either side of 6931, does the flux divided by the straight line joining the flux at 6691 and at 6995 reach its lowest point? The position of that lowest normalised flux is 6931 Angstrom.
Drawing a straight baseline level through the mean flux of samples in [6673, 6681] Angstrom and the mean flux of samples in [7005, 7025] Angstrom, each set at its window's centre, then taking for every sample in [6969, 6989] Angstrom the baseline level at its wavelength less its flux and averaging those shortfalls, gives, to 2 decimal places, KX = 0.10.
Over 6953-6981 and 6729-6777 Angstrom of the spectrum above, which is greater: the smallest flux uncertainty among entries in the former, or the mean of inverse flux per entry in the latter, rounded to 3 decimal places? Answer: 0.229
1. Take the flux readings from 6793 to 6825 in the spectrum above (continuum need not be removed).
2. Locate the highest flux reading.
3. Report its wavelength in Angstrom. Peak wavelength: 6807 Angstrom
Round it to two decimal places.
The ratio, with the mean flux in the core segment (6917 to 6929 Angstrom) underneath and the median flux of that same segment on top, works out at 1.00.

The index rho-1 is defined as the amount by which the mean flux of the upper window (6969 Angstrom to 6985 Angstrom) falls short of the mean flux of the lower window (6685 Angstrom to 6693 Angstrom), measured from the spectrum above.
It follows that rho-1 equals 0.3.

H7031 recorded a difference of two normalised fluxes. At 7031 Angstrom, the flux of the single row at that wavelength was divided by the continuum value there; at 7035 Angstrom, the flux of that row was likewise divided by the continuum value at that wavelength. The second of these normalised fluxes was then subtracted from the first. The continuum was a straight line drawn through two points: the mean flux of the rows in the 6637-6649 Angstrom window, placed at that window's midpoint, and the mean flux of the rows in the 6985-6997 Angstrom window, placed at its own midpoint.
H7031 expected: 0.00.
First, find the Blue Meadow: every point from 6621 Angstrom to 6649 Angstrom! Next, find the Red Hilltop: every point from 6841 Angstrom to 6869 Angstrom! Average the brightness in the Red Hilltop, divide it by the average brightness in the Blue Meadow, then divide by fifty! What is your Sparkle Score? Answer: 0.0191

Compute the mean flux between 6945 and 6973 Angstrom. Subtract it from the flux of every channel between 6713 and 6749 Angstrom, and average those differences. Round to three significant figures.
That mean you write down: 1.09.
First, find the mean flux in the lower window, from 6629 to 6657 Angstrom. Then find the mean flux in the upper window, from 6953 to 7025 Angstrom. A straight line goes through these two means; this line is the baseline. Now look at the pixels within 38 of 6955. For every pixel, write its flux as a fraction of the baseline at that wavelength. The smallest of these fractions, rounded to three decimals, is 0.906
